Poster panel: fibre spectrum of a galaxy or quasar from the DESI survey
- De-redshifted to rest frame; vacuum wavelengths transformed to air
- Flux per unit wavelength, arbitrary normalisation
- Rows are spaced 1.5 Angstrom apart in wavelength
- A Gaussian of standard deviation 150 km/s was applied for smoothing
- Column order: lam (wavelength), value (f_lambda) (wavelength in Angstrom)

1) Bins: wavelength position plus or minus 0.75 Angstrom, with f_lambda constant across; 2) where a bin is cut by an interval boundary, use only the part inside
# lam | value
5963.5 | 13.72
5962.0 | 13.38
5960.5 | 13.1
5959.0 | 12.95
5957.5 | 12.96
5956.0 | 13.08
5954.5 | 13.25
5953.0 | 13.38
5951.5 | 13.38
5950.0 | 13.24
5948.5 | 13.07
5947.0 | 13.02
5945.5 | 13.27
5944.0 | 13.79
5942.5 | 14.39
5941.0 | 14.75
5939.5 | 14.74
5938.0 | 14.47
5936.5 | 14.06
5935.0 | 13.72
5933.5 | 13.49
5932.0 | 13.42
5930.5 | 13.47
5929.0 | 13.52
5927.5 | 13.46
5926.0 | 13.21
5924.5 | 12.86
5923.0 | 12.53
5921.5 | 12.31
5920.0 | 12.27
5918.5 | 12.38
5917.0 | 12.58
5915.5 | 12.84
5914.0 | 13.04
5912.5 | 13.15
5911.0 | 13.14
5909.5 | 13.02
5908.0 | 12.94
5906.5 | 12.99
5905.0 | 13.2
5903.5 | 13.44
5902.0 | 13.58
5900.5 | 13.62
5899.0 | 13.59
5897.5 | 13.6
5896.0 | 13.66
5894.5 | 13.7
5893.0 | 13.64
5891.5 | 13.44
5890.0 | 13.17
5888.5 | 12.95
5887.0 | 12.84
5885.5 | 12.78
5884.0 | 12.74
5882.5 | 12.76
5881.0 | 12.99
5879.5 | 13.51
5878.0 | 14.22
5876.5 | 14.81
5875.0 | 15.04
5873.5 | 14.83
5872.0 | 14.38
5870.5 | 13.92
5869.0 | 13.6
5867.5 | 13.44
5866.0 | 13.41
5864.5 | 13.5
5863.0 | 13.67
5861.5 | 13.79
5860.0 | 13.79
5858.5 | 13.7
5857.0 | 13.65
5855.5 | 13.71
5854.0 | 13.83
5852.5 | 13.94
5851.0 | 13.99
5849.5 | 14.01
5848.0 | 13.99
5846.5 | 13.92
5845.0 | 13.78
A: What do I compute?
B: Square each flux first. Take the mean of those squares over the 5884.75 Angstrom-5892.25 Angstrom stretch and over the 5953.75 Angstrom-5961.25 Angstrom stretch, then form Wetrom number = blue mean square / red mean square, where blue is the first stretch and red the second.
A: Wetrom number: 1.0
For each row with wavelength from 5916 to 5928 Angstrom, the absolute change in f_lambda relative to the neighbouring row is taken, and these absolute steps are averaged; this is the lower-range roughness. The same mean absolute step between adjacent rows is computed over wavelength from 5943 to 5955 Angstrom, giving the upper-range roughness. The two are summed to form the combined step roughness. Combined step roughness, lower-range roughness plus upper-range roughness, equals 0.39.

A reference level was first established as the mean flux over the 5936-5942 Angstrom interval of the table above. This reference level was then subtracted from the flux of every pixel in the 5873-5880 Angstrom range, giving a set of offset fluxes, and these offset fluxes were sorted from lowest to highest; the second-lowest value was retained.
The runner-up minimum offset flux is -0.3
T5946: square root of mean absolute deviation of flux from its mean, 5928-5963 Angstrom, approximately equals 0.66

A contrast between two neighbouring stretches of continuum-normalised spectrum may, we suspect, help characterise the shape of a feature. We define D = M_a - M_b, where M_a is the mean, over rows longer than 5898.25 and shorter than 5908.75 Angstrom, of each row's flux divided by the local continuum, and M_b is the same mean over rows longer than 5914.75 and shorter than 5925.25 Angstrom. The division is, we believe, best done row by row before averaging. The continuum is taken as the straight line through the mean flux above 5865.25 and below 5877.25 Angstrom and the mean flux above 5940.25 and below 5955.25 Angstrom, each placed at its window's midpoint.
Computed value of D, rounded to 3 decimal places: 0.049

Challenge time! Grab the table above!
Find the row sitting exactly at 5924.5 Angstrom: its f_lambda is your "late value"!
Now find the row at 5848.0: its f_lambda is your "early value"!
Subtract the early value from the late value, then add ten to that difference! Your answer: 8.87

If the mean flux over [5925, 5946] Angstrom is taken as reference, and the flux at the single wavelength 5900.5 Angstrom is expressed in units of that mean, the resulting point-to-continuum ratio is 0.98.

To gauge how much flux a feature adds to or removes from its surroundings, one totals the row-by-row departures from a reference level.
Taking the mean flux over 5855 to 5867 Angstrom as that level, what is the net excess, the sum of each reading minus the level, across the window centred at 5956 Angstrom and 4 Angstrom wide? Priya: -1.7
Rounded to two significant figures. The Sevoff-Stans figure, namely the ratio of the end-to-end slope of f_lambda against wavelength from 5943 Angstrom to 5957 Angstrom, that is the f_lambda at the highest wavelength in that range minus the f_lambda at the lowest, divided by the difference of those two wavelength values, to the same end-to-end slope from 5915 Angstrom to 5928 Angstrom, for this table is -1.1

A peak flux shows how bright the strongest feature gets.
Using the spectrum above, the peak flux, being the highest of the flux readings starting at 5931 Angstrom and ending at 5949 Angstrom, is 14.75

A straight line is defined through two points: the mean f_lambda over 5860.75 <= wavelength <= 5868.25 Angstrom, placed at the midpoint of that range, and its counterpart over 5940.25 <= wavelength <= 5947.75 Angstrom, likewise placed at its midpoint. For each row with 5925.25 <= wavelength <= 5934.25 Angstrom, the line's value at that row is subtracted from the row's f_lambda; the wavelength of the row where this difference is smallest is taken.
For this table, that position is 5926.0 Angstrom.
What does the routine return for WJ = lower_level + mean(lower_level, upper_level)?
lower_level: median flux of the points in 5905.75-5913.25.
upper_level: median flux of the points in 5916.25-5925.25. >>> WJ 25.8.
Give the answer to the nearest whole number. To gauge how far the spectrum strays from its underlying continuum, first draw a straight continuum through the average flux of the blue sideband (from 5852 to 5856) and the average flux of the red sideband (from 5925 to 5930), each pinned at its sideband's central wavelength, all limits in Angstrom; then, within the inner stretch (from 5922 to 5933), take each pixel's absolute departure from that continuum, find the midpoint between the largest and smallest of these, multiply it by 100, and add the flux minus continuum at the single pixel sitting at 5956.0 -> 47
